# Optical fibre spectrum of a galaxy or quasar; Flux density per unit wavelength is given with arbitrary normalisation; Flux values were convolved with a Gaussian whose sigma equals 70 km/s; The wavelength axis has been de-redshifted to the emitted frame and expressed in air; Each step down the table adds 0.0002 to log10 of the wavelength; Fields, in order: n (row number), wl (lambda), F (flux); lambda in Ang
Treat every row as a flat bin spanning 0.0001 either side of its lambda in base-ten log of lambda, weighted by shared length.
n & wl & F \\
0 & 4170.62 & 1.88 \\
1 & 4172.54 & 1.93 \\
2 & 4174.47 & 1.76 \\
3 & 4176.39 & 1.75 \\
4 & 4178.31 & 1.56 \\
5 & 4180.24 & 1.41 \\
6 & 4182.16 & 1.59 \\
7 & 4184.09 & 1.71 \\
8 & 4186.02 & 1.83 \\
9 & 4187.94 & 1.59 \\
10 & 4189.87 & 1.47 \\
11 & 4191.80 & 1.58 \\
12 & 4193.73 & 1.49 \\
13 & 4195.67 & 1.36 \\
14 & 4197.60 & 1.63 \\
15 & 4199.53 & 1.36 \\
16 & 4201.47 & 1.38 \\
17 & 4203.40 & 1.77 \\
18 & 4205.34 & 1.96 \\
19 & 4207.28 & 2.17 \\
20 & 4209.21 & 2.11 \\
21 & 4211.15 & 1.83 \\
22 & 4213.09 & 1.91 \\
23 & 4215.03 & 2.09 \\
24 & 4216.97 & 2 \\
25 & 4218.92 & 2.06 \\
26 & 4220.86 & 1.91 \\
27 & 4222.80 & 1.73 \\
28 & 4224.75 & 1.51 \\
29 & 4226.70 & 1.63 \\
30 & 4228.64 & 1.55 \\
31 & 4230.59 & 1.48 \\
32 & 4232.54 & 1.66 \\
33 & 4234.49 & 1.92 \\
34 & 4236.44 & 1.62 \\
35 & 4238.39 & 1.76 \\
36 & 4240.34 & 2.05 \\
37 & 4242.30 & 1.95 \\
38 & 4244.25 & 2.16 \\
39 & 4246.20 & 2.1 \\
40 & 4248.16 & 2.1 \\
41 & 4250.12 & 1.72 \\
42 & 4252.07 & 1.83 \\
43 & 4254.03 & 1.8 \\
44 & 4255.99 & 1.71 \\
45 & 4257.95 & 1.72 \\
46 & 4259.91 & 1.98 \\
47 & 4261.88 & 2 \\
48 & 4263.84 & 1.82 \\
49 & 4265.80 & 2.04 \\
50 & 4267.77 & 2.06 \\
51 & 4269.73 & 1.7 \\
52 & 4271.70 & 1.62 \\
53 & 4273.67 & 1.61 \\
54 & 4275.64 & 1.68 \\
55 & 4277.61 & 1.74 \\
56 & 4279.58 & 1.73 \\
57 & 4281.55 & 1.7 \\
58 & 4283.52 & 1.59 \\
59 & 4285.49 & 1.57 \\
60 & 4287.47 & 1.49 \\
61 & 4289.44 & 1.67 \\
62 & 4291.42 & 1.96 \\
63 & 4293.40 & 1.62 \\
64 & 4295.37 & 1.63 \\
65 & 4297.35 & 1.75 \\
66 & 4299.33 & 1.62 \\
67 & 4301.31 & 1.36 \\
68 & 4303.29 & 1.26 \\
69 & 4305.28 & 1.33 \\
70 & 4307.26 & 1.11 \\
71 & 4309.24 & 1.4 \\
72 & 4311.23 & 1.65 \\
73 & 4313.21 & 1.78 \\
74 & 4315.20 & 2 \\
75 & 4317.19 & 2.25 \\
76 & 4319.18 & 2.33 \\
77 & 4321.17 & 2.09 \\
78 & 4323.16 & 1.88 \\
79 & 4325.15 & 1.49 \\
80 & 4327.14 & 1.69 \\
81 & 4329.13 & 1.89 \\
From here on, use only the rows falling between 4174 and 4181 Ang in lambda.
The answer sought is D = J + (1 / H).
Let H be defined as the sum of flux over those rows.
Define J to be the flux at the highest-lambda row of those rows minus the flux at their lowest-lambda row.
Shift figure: -0.2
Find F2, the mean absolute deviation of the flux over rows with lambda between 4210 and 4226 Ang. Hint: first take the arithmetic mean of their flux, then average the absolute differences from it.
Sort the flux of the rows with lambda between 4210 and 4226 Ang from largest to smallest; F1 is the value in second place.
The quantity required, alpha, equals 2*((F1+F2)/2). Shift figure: 2.2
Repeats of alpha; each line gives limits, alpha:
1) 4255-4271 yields 2.2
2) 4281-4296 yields 1.8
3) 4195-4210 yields 2.4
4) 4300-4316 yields 2.0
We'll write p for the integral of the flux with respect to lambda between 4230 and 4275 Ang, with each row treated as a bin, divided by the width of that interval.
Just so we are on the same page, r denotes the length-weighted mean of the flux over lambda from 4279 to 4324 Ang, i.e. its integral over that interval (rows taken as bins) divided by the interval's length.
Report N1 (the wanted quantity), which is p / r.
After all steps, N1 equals 1.10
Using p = 1.85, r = 1.685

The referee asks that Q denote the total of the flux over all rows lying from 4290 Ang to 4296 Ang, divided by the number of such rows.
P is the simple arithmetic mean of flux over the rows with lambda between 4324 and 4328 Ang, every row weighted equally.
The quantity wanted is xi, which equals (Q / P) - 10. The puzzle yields -8.91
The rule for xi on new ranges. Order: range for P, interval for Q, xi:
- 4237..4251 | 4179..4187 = -9.17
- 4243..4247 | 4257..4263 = -9.11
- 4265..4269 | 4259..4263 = -9.03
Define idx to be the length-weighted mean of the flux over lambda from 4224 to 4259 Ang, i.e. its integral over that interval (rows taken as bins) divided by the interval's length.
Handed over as 1.80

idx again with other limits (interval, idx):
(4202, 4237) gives 1.82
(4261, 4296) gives 1.74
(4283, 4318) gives 1.61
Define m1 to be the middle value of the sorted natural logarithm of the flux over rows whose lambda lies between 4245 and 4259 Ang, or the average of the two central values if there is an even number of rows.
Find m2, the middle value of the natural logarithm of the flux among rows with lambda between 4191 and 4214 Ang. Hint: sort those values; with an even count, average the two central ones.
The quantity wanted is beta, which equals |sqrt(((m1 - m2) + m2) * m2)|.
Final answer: 0.558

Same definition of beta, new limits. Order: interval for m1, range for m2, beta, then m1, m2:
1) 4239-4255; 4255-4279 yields 0.616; 0.69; 0.548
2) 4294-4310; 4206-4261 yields 0.449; 0.32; 0.626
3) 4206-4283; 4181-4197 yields 0.525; 0.60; 0.461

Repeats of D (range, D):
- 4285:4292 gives 0.5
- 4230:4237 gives 0.3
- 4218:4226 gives -0.4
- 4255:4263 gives 0.4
